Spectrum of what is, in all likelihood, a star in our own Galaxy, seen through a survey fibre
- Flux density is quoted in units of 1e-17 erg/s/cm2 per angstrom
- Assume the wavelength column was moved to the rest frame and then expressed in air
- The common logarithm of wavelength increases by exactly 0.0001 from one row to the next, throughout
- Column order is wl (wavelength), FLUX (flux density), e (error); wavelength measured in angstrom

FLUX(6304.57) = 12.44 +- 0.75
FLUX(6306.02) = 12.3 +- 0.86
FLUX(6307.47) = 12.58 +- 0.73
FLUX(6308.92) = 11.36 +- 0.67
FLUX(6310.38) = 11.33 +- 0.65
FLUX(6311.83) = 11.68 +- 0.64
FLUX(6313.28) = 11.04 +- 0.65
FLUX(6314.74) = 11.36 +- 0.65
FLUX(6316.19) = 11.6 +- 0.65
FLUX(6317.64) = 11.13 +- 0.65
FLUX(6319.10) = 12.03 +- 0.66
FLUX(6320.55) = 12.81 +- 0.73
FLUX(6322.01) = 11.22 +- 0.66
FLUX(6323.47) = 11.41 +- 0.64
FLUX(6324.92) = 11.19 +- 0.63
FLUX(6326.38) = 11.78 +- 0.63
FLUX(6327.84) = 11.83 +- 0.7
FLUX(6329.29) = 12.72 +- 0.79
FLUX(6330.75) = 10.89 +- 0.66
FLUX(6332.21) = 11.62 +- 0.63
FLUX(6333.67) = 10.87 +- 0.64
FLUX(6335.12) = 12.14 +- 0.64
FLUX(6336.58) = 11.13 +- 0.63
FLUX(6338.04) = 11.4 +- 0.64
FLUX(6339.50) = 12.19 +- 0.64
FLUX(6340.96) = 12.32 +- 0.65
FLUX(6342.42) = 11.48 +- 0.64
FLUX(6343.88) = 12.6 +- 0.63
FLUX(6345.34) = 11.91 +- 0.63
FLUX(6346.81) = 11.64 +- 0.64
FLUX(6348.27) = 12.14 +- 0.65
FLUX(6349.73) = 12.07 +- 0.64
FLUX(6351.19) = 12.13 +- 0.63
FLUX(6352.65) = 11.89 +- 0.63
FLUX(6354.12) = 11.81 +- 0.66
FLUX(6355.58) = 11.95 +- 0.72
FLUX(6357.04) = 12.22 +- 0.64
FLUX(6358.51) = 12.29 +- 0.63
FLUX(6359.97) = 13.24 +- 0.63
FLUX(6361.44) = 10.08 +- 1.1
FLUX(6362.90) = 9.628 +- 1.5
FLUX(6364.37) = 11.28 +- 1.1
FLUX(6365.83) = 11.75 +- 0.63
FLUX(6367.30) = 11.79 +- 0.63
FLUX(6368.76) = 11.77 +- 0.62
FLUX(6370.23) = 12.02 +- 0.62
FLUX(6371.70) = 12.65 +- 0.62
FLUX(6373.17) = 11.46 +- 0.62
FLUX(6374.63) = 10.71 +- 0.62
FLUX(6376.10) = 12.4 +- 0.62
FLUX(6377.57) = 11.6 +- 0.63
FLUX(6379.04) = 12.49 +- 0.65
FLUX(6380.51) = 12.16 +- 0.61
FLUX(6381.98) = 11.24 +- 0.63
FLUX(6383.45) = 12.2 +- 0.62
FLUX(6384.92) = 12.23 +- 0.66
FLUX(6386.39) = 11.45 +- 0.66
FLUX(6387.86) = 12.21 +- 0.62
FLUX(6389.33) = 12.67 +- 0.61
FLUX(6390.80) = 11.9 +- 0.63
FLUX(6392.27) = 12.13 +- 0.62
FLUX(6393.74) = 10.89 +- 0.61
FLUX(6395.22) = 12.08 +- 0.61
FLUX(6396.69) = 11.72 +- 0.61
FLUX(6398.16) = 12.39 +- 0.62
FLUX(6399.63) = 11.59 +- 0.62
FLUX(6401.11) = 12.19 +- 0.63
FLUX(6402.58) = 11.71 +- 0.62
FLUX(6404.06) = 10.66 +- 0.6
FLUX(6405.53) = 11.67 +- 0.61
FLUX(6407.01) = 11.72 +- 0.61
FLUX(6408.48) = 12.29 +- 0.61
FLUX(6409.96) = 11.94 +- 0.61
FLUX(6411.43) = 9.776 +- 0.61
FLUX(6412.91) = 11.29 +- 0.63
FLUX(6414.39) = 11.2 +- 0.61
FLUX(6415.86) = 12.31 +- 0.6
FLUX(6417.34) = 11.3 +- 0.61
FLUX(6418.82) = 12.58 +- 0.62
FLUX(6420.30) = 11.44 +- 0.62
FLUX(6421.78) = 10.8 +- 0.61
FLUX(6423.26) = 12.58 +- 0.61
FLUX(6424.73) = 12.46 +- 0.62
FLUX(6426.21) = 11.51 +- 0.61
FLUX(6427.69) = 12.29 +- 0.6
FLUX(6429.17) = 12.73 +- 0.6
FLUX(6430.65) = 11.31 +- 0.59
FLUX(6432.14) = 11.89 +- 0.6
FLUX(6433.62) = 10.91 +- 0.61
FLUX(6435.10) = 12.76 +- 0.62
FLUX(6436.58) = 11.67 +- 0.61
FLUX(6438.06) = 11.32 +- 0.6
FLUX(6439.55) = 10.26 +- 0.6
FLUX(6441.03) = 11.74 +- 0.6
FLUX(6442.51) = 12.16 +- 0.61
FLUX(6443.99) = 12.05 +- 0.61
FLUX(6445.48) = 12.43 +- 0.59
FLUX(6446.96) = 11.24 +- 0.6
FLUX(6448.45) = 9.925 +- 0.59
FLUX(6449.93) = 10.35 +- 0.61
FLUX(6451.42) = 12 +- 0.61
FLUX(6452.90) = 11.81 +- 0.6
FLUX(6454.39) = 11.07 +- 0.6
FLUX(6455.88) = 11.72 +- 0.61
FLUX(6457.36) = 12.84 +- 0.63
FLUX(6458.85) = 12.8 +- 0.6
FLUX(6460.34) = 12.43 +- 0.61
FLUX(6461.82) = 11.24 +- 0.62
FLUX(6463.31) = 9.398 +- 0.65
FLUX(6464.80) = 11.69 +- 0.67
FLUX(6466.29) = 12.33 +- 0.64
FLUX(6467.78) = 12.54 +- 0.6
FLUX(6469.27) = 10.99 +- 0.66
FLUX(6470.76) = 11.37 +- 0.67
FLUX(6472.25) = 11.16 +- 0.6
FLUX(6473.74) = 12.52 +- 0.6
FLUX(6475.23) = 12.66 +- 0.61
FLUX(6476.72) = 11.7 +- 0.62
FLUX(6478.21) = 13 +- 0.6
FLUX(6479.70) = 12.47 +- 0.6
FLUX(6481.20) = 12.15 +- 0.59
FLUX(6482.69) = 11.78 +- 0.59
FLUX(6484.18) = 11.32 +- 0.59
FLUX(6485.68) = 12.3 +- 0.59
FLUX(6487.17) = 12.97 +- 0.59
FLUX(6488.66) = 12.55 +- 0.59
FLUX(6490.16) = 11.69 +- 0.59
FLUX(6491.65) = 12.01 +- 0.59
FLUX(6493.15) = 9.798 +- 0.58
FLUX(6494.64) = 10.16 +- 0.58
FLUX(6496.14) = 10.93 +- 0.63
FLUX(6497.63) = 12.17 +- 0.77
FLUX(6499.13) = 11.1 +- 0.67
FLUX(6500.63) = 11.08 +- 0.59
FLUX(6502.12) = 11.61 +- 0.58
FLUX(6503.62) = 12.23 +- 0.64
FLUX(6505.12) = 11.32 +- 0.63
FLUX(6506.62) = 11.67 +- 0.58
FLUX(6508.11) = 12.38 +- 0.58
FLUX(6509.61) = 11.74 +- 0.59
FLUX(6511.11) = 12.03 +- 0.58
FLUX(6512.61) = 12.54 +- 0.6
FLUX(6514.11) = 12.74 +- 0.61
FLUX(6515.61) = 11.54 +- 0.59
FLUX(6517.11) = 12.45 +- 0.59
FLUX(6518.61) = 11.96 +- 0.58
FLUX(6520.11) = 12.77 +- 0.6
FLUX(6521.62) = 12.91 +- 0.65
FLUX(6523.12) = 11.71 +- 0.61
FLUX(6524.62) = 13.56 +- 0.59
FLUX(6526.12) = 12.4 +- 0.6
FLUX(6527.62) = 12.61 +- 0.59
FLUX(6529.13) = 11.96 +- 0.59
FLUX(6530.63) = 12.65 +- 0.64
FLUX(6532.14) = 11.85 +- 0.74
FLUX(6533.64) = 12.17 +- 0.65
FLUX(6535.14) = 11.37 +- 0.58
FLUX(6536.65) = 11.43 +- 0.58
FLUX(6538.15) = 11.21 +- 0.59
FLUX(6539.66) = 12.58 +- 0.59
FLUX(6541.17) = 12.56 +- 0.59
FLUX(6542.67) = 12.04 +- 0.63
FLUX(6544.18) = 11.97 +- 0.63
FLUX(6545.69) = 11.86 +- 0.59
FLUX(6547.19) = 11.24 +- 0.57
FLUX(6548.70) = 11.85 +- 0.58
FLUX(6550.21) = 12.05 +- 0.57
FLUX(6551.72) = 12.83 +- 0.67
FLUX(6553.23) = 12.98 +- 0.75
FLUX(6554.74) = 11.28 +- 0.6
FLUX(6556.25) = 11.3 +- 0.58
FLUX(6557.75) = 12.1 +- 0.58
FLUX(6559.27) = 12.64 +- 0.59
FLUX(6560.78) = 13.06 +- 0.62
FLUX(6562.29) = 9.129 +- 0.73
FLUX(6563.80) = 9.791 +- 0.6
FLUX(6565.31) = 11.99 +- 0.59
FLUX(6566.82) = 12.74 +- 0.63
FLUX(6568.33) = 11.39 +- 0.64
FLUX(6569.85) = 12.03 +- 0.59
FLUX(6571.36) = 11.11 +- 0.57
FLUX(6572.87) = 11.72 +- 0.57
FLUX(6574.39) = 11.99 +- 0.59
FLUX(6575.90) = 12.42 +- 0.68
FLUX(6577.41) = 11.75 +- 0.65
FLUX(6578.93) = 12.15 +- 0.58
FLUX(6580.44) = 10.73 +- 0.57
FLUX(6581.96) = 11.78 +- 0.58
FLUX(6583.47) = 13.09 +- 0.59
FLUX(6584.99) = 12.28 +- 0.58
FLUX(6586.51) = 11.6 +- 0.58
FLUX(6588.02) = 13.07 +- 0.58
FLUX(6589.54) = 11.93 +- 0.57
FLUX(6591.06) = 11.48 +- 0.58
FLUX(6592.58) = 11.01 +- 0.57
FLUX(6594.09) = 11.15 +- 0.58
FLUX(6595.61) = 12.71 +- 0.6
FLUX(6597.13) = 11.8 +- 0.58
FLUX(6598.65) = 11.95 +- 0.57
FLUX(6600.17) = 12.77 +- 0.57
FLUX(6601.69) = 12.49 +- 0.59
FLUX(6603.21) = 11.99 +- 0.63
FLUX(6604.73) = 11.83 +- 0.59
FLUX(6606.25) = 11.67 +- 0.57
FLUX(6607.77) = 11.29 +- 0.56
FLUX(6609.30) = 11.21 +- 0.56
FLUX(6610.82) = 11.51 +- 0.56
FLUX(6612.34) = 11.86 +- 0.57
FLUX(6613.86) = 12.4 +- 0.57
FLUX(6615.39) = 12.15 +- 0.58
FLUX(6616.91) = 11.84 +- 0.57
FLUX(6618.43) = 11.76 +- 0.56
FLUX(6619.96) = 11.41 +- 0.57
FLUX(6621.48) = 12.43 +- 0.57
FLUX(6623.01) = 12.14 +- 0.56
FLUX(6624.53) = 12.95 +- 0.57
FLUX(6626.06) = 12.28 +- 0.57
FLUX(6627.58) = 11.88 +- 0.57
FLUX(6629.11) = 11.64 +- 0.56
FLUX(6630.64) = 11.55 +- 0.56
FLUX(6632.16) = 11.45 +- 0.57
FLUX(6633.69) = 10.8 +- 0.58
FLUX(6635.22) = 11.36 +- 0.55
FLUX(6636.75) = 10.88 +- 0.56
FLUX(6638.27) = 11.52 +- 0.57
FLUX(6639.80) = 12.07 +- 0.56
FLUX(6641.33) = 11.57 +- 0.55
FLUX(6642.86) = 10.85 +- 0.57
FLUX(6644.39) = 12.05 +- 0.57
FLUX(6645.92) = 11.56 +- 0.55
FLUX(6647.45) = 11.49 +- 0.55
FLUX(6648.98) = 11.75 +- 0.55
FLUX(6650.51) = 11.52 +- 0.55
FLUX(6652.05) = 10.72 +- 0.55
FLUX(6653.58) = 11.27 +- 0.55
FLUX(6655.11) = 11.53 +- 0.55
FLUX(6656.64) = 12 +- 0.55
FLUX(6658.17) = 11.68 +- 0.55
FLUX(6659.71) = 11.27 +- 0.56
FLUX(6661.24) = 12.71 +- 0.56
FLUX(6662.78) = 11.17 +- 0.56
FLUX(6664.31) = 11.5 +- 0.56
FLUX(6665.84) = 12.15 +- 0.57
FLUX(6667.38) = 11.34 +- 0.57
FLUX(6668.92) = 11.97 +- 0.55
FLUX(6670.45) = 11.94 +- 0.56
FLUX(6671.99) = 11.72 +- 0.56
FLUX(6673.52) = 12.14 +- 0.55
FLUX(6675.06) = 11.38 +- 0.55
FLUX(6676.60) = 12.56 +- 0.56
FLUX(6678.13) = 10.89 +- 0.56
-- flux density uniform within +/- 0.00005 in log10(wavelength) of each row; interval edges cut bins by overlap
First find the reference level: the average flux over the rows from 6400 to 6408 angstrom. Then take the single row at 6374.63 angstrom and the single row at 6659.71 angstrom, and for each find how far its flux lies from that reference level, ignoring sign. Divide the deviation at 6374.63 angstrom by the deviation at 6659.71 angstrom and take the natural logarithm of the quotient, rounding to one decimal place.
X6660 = 1.0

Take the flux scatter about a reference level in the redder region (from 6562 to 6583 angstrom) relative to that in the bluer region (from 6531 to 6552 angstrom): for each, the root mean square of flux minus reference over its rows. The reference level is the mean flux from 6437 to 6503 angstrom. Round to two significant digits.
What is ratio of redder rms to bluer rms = 1.8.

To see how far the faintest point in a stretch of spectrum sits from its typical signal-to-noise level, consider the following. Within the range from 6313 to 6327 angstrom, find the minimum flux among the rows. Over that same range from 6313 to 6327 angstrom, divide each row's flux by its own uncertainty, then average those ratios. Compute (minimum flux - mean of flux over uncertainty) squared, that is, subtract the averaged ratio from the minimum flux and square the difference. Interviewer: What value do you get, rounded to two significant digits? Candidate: 44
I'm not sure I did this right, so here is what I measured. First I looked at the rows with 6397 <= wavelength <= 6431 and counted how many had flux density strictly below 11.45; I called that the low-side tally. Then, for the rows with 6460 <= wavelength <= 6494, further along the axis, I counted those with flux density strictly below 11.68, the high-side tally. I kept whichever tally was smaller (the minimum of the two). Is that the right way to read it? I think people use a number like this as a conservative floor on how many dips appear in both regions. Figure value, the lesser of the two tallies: 7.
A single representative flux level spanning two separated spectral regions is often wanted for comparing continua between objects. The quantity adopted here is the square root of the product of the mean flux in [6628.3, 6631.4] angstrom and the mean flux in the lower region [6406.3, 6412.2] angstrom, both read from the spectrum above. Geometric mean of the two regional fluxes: 11.5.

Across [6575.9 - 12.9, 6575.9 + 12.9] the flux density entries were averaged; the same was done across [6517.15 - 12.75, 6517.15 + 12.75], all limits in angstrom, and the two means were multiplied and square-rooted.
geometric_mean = 12.1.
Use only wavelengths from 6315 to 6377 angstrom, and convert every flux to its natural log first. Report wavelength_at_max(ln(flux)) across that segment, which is 6359.97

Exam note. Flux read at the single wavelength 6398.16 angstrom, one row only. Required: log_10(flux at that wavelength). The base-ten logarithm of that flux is 1.093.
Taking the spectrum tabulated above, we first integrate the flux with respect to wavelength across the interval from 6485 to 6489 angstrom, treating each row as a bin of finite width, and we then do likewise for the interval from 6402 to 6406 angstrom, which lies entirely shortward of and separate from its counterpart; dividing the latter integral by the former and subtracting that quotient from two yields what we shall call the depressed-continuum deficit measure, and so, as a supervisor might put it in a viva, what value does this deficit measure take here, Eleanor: 1.11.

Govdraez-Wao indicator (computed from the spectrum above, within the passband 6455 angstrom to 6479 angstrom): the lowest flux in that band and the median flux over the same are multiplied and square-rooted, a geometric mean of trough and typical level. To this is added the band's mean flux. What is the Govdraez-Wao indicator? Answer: 22.5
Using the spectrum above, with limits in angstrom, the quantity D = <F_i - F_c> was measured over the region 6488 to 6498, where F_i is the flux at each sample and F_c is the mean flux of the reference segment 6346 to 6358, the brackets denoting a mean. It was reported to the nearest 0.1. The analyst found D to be -0.7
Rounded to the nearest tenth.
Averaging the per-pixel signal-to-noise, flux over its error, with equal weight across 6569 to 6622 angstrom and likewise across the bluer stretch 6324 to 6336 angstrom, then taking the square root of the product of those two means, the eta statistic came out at 18.9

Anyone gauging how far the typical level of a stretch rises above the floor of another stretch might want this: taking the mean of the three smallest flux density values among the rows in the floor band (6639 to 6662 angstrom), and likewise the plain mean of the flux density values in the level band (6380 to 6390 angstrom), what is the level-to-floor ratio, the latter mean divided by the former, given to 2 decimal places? 1.10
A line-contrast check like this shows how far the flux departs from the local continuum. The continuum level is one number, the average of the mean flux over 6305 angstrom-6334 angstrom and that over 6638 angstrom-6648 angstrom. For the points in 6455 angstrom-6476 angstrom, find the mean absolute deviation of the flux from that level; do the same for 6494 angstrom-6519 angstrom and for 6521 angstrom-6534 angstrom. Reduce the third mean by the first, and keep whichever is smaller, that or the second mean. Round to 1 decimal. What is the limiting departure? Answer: 0.0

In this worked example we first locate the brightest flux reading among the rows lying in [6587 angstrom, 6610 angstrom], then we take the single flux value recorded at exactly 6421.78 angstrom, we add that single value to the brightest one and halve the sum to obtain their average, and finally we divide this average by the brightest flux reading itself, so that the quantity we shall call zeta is 0.913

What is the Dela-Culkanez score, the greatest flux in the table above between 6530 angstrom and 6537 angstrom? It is 12.65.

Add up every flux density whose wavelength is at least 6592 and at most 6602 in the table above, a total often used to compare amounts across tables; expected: 83.9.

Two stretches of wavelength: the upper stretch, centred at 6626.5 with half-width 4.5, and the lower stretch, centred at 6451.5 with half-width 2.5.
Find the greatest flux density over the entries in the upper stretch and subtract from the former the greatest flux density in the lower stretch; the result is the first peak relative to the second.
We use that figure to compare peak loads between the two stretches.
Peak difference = 0.95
